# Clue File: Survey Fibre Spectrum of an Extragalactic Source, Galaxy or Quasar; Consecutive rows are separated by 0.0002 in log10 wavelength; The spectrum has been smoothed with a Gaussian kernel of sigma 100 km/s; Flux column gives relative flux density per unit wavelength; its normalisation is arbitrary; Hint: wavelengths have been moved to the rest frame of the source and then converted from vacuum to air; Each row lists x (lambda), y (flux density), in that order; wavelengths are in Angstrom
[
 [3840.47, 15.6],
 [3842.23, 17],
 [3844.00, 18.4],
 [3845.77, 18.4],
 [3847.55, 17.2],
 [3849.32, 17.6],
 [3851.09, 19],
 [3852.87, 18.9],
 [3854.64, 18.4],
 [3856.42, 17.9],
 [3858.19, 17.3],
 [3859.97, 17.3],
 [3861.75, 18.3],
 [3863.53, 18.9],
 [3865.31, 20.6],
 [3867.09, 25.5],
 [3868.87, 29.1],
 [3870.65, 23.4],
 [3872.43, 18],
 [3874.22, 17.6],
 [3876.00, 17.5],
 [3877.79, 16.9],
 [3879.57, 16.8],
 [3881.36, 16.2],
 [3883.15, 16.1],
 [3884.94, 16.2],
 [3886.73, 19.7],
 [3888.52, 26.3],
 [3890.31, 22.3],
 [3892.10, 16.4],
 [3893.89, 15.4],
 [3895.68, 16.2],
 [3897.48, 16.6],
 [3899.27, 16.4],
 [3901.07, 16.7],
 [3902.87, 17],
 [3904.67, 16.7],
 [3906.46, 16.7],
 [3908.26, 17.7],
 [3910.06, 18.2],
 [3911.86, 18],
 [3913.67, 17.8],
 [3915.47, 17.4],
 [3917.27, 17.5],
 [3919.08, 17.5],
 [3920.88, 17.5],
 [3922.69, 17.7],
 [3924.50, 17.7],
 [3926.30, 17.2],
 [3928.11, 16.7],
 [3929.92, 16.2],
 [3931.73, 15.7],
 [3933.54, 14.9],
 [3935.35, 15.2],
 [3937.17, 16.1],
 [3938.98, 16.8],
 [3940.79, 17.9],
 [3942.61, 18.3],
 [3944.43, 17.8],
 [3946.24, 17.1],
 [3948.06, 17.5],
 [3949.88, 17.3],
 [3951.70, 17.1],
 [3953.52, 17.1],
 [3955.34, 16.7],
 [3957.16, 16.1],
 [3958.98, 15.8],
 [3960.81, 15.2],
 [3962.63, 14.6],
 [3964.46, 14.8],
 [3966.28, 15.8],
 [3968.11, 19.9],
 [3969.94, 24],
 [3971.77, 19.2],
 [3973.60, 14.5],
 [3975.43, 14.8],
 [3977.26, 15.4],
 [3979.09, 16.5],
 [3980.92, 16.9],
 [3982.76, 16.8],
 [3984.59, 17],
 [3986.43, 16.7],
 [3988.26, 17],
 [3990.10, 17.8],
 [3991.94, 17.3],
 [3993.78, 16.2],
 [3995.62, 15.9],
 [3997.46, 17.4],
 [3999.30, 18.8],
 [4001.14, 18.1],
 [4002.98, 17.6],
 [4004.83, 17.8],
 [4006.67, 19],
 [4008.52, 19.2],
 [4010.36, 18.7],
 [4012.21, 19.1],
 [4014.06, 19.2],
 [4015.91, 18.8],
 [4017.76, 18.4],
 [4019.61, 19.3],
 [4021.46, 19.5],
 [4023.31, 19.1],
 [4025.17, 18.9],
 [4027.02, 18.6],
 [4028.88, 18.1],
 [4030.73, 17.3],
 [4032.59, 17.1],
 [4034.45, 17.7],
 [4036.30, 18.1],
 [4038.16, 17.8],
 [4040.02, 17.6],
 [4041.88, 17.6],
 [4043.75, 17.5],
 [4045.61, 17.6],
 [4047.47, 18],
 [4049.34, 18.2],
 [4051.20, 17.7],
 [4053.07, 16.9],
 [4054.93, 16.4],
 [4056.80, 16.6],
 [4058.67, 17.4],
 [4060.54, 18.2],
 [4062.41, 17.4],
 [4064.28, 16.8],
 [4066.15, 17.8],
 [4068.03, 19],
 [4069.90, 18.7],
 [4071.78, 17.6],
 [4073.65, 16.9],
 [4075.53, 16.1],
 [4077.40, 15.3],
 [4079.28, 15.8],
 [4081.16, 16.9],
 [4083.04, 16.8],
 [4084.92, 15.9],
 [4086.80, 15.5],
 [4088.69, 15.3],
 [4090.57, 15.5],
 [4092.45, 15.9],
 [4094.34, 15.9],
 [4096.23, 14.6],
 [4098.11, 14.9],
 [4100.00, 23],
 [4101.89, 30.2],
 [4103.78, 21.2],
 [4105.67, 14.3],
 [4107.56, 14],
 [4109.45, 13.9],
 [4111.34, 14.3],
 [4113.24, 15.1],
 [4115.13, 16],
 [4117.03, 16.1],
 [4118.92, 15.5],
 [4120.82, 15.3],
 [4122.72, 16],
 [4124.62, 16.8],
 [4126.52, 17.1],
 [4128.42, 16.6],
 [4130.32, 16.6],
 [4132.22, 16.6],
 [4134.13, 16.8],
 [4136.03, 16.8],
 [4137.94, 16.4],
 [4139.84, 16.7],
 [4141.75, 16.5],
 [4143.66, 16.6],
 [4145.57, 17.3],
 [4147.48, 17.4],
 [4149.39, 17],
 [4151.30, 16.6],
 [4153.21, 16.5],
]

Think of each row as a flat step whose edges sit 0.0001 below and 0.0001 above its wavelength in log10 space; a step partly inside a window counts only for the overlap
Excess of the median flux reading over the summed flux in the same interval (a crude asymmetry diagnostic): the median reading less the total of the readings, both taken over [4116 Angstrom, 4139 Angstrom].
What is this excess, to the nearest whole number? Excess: -180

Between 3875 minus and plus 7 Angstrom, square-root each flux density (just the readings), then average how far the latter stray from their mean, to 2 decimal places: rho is 0.36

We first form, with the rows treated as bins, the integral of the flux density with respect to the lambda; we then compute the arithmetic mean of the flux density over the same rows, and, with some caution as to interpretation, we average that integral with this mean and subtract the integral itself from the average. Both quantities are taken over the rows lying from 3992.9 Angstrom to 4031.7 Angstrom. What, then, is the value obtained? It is -347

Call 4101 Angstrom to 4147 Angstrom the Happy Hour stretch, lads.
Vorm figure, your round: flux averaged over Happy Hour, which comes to 16.8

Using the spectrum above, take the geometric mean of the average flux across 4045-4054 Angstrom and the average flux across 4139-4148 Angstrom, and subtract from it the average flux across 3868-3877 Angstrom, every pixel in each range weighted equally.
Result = -3.8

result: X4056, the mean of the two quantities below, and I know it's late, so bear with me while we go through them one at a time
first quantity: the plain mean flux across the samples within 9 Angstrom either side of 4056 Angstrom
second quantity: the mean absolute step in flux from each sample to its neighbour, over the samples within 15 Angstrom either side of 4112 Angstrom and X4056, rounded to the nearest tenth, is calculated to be 9.9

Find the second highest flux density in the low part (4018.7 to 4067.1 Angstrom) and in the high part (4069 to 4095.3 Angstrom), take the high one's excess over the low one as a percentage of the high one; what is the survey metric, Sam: -9.7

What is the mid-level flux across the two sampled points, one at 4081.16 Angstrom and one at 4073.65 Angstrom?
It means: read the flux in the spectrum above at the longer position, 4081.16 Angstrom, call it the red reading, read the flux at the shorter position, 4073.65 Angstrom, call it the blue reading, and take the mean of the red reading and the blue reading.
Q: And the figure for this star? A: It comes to 16.9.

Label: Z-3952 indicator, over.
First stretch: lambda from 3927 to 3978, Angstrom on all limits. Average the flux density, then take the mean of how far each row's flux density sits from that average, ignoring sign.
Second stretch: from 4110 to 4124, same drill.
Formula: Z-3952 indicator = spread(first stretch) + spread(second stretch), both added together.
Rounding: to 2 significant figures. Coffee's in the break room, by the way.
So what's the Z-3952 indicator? 1.9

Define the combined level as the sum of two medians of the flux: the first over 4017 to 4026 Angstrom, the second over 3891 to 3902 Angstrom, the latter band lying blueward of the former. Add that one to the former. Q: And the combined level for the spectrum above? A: 35.5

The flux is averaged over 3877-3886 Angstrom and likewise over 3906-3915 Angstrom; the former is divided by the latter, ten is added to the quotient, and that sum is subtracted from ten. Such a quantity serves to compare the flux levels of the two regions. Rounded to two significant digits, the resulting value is -0.93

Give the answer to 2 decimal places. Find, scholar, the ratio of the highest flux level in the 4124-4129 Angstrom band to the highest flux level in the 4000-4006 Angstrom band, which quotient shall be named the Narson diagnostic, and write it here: 0.94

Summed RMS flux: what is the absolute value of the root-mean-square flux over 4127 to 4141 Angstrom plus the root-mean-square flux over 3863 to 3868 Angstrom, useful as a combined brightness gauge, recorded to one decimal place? 38.5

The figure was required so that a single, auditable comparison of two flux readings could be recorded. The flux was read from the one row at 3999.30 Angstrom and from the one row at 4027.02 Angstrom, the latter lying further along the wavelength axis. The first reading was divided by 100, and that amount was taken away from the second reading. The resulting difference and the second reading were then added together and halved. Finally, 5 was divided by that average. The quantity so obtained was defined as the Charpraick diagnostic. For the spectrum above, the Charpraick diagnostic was 0.270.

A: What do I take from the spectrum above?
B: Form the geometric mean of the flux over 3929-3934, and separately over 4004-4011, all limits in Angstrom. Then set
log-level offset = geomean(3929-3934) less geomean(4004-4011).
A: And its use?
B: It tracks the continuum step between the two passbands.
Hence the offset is -3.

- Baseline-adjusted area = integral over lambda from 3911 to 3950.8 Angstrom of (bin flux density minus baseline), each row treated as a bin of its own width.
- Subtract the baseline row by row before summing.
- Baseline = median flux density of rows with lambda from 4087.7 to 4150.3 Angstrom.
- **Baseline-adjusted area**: 27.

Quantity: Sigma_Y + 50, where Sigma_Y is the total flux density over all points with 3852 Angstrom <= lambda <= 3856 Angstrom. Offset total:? 87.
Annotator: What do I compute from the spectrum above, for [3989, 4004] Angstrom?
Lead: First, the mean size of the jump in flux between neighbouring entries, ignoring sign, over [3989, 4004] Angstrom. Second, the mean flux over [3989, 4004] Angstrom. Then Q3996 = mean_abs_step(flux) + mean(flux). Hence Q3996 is 18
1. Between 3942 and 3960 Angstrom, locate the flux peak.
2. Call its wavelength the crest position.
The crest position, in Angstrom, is 3942.61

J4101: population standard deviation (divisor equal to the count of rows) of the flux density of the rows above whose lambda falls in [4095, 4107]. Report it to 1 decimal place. 5.8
